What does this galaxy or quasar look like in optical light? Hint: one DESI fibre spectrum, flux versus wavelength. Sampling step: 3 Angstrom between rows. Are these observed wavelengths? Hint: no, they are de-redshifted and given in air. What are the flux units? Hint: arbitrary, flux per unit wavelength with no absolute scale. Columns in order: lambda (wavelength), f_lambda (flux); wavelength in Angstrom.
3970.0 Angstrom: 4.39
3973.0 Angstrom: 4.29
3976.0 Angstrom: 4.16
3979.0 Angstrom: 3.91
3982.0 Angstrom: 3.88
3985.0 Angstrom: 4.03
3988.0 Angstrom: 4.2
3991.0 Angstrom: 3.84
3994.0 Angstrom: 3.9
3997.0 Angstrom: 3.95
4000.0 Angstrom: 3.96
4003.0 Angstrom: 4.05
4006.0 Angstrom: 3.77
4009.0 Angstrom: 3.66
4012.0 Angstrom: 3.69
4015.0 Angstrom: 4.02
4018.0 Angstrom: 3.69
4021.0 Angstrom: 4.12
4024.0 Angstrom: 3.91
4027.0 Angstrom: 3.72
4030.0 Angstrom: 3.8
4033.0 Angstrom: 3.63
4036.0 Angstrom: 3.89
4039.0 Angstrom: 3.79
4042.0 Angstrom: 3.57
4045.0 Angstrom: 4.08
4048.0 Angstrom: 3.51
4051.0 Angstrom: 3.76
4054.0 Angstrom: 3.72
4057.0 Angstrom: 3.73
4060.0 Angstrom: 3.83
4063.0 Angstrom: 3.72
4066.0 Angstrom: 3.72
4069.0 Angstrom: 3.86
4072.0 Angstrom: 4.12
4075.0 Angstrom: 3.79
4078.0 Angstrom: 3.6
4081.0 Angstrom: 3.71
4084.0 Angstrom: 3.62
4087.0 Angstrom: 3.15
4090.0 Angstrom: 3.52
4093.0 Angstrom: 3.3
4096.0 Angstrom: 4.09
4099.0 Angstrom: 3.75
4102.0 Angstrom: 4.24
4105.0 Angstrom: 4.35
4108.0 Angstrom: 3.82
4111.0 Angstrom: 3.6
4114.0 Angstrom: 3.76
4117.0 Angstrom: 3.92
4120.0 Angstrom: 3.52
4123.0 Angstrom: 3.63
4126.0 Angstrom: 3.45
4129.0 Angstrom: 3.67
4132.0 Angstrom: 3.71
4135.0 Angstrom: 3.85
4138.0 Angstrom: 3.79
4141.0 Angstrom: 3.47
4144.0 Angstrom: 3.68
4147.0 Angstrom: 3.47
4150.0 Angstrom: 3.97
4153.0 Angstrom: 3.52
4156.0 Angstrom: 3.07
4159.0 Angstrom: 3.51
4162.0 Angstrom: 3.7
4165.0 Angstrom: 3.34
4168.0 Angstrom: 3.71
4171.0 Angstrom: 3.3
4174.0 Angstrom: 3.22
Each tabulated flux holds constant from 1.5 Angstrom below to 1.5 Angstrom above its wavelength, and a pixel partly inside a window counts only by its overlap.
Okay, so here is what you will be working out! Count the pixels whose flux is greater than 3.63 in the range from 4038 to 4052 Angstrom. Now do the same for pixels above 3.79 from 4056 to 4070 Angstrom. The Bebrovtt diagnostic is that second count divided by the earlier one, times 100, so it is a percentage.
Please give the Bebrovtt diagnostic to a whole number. 67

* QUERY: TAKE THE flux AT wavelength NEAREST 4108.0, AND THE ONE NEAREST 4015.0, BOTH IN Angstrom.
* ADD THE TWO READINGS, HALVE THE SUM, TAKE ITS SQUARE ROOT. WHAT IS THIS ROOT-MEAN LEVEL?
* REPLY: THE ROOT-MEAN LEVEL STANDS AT 1.98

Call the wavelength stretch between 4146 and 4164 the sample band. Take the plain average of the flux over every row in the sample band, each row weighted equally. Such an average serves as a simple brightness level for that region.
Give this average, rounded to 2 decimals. 3.54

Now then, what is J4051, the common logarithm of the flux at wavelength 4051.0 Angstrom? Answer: 0.575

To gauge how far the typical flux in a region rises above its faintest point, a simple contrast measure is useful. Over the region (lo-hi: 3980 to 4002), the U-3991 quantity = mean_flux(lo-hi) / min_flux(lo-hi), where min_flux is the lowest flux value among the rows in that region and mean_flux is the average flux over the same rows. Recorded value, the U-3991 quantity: 1.033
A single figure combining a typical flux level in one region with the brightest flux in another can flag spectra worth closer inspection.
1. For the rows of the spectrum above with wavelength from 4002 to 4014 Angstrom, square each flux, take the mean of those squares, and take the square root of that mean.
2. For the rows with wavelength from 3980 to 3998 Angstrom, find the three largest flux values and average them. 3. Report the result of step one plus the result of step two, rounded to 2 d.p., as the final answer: 7.86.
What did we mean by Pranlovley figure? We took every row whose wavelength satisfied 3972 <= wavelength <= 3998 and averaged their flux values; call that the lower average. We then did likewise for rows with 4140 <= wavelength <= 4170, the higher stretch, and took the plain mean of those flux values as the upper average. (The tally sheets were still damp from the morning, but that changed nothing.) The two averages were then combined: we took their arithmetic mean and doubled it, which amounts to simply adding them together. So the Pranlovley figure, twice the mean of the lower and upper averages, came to 7.56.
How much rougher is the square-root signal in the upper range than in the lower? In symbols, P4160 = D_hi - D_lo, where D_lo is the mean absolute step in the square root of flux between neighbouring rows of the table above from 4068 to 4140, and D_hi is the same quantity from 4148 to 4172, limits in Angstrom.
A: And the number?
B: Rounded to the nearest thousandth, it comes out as 0.035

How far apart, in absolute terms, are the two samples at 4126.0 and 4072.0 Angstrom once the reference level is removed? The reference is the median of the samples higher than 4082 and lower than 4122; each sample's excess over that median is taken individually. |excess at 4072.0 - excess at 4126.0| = 0.67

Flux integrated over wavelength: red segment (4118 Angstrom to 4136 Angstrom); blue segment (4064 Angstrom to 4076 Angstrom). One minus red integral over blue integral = -0.41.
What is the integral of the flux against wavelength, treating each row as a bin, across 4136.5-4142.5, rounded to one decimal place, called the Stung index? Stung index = 21.8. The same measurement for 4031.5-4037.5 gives 22.6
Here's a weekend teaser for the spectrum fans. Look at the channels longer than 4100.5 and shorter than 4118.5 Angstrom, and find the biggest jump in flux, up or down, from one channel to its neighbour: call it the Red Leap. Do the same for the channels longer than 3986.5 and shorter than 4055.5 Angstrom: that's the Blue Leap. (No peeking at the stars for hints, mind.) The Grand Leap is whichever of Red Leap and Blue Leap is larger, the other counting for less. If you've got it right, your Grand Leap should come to 0.570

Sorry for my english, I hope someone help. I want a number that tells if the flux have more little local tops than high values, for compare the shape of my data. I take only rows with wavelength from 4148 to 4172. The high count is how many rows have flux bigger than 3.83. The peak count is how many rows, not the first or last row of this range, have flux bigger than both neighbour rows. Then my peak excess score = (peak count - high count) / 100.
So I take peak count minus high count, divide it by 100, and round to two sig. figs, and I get 0.010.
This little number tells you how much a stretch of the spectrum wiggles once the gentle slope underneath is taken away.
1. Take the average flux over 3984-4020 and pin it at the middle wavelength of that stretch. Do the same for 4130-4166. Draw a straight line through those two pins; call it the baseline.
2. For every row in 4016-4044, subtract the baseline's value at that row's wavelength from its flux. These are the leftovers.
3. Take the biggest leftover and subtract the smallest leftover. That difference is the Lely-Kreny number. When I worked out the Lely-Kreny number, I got 0.51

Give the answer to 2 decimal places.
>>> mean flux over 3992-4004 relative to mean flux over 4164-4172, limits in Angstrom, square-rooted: 1.07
